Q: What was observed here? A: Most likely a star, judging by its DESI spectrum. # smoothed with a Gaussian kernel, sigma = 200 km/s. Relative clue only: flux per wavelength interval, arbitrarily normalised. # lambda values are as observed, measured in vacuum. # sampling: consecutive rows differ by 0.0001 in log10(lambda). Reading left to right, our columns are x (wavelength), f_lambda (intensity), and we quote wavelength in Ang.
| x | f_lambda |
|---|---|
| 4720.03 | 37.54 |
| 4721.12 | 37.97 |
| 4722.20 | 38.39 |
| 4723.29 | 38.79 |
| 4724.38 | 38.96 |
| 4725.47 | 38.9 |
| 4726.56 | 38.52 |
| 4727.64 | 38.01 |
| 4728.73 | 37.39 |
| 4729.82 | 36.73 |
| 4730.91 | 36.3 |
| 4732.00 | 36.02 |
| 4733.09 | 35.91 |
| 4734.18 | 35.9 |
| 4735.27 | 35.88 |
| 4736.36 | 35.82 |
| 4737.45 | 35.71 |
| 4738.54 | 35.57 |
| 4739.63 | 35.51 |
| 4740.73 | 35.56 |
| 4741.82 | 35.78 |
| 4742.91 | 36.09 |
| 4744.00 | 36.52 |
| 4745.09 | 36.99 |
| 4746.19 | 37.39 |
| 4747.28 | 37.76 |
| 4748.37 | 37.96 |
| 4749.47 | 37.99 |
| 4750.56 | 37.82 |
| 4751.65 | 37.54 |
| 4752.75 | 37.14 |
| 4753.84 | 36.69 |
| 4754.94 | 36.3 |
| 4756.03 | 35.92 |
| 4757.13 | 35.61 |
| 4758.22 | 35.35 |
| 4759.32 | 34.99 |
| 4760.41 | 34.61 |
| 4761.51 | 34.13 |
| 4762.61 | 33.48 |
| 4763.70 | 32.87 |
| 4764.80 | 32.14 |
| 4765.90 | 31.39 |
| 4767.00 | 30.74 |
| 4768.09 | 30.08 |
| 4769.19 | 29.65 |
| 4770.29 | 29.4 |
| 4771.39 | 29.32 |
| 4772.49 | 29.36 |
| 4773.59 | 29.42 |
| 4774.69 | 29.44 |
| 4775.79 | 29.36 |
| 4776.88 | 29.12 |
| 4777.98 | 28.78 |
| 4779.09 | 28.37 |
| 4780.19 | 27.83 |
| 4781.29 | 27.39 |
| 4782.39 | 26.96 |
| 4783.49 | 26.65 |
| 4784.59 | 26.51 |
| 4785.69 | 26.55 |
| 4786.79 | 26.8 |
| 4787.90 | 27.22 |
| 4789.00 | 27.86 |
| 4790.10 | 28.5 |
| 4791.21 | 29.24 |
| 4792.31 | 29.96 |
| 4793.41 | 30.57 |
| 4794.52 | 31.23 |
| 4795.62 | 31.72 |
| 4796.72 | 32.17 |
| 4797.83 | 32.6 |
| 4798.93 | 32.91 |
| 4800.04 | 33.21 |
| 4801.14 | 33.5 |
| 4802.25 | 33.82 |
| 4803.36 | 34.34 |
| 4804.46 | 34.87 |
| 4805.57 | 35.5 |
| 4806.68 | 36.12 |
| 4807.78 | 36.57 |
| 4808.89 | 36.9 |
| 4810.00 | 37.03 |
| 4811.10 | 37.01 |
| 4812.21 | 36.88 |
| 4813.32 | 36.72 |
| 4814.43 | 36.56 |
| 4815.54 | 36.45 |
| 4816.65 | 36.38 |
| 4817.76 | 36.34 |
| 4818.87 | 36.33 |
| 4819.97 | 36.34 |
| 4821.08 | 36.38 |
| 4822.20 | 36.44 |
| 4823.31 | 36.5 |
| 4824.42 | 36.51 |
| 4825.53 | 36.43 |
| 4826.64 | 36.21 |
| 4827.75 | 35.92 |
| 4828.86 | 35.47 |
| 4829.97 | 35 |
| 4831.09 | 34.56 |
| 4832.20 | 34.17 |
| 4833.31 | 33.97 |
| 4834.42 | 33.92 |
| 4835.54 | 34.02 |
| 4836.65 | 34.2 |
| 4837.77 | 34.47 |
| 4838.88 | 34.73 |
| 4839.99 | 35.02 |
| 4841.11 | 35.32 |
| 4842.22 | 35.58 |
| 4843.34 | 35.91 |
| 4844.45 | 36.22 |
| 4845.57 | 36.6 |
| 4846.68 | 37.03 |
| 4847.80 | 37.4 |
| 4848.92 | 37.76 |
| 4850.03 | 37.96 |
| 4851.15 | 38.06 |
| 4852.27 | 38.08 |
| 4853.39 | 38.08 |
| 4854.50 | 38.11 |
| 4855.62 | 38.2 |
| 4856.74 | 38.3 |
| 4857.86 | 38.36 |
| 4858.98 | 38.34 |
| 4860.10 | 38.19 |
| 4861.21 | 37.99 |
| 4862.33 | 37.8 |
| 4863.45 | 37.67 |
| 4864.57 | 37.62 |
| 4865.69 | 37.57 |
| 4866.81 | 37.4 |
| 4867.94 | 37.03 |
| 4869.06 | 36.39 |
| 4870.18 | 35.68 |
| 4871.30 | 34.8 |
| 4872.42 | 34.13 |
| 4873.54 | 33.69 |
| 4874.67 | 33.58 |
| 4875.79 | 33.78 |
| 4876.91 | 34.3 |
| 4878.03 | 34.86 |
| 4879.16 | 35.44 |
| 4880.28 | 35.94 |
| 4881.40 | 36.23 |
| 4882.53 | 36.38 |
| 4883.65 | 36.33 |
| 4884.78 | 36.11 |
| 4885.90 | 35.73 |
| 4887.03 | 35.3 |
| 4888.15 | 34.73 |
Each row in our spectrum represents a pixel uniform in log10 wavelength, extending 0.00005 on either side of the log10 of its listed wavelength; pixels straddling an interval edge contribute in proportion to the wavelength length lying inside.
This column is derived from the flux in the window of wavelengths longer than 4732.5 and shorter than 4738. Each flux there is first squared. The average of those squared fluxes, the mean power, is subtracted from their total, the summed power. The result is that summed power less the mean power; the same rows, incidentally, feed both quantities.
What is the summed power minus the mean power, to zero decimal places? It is 5139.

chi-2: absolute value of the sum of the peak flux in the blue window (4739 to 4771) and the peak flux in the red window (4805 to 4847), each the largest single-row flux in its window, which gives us 75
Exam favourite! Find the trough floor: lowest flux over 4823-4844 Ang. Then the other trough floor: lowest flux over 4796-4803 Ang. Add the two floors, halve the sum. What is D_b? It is 33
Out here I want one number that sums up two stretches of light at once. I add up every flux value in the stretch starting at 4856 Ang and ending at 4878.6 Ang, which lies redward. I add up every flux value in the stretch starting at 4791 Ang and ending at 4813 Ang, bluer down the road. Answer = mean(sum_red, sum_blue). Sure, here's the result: 702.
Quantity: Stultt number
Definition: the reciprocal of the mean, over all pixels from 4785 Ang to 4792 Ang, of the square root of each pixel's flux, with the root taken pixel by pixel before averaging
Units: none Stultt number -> 0.190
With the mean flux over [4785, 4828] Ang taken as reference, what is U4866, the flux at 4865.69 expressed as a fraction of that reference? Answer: 1.11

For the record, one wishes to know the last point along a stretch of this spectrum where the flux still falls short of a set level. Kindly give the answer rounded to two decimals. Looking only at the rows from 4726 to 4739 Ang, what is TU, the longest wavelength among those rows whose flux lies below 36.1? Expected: 4738.54 Ang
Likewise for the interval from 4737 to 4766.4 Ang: 4765.90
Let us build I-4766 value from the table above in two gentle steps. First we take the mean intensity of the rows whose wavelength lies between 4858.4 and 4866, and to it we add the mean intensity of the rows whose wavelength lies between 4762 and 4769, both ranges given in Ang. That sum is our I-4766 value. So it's 70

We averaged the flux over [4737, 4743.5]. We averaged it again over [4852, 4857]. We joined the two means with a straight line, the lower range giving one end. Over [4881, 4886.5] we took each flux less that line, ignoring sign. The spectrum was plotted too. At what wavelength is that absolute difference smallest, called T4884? 4882.53 Ang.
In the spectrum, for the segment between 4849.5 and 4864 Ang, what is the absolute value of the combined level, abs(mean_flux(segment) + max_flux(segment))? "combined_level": 76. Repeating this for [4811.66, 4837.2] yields 73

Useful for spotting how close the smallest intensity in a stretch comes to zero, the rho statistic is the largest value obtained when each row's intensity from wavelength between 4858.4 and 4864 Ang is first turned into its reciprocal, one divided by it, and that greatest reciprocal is 0.0265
